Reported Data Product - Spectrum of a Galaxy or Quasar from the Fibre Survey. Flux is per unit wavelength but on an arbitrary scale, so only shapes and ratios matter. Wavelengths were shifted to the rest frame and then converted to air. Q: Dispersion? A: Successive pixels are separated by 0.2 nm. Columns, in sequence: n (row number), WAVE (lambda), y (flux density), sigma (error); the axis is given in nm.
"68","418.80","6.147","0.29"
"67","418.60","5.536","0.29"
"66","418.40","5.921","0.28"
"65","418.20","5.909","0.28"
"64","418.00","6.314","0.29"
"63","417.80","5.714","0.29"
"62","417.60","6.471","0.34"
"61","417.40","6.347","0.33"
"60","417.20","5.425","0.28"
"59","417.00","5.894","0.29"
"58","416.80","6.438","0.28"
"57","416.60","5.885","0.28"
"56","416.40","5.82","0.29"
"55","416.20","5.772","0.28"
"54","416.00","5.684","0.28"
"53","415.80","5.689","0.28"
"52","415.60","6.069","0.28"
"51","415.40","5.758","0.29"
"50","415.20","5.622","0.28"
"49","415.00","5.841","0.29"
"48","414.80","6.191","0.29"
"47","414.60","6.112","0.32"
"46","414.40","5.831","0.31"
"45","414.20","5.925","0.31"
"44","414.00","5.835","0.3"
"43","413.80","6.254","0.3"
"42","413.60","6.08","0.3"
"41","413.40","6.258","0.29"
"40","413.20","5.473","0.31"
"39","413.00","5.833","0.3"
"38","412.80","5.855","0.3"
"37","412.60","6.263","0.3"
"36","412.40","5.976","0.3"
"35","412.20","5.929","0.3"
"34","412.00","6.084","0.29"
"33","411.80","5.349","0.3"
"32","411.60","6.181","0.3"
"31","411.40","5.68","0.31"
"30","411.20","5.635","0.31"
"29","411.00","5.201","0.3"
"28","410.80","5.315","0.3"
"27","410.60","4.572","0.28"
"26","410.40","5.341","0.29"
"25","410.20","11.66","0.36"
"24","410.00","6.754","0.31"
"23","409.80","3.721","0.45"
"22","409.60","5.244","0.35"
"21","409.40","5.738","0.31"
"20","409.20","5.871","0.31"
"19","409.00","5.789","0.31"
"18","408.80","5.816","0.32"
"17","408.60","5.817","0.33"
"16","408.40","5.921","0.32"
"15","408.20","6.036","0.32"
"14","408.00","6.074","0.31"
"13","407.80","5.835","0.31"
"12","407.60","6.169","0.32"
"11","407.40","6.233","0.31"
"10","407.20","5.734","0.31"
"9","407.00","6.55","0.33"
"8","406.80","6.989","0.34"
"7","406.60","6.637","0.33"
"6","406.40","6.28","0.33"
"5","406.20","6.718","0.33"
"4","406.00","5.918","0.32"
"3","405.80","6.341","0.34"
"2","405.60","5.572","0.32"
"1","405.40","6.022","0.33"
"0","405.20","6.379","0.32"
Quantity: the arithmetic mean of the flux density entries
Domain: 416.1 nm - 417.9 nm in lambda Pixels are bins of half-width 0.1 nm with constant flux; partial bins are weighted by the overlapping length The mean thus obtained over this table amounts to 5.97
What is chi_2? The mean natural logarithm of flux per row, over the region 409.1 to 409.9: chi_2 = 1.62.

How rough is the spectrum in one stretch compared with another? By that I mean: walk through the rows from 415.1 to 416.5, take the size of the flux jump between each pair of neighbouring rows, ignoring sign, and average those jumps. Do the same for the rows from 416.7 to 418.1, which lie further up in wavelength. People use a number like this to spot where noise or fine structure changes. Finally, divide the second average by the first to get 3.5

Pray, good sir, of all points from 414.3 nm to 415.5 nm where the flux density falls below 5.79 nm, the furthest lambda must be 415.40 nm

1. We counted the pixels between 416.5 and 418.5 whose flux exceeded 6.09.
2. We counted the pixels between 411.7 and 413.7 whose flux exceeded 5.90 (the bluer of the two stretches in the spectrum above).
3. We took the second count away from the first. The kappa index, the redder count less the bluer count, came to -2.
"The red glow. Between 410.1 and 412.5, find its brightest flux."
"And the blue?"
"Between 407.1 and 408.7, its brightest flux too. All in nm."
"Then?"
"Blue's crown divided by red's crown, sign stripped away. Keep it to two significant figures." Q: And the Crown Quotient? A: 0.53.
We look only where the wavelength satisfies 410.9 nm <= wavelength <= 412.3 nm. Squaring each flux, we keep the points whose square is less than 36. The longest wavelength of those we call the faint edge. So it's 412.20 nm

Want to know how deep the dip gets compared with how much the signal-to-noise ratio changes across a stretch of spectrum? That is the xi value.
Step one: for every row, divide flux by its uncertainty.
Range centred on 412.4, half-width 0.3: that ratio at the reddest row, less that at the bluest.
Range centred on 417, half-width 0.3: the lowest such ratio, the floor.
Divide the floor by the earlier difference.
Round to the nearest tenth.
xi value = 17.4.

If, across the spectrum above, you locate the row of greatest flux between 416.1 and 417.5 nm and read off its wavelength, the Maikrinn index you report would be 416.80 nm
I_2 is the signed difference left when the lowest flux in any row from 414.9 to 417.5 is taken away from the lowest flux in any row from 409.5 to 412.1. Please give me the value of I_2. -1.7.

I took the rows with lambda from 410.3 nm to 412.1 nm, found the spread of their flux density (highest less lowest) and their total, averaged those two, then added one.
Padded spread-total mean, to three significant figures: 26.5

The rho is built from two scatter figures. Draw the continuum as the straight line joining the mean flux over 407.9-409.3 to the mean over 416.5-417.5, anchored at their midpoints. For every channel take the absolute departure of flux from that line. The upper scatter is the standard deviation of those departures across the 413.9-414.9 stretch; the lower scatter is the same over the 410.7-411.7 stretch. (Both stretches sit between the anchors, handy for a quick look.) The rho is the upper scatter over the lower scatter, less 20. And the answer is -19.7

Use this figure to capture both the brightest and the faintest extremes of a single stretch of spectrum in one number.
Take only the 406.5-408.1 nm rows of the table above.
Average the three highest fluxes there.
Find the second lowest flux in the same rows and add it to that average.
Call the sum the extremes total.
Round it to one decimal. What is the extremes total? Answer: 12.6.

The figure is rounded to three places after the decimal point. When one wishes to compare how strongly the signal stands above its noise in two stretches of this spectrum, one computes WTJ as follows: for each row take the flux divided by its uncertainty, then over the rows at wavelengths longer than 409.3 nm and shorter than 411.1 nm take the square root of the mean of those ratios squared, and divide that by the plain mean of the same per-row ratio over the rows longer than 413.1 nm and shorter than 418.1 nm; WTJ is 0.960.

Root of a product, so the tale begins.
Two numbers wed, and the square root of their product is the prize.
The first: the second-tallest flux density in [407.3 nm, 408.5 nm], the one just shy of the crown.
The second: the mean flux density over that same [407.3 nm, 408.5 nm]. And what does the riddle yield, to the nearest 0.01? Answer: 6.11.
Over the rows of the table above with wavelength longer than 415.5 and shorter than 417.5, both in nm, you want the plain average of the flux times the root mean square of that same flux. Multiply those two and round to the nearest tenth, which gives 34.9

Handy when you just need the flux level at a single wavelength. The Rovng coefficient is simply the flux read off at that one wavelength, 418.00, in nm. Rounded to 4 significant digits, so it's 6.314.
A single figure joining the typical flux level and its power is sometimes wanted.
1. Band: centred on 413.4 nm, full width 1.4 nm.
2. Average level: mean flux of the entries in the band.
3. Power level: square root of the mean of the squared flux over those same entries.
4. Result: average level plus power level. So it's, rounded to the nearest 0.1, 11.9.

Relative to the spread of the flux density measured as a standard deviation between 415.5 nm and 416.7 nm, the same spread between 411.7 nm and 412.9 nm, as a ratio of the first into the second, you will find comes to 2.1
